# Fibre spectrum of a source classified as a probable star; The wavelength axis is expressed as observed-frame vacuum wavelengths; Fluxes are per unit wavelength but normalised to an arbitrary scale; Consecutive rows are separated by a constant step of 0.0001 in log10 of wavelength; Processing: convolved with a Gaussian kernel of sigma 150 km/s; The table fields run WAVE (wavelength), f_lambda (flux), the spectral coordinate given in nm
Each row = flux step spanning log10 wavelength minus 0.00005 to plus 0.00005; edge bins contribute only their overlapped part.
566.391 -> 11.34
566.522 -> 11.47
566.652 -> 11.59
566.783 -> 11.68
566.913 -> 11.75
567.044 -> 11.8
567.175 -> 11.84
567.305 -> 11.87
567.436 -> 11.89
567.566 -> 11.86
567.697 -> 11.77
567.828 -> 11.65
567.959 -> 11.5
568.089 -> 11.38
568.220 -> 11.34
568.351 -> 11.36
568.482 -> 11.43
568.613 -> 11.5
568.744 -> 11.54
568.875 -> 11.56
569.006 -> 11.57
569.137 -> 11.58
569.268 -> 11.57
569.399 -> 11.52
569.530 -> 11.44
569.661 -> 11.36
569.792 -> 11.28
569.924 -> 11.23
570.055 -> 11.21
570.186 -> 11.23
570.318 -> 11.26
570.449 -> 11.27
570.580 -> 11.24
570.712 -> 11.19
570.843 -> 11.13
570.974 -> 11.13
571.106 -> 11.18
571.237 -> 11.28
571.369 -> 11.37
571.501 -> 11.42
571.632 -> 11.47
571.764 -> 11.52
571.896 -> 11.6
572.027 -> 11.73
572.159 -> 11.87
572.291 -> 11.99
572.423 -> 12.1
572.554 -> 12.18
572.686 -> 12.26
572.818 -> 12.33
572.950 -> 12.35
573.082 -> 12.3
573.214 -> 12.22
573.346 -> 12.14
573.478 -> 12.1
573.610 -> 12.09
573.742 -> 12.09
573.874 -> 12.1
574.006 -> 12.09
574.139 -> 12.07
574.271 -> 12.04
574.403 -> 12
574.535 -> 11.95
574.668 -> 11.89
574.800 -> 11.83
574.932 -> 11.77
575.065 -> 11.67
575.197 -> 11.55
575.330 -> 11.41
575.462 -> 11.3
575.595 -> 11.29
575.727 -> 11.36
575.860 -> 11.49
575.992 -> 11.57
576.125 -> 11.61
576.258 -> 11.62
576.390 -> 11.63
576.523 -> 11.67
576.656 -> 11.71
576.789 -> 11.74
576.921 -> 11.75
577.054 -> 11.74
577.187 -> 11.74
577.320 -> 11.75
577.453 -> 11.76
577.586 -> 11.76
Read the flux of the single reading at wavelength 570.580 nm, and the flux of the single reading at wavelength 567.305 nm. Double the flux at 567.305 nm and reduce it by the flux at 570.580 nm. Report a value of 12.5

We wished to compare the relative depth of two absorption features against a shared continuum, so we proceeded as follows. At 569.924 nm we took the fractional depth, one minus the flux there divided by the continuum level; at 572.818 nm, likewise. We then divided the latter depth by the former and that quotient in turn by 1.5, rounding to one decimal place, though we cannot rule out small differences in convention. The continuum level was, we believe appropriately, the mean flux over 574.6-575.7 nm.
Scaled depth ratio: -1.4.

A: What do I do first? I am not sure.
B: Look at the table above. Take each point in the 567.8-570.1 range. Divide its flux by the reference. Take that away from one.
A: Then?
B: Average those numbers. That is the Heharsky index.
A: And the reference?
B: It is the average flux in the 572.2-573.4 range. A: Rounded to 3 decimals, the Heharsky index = 0.062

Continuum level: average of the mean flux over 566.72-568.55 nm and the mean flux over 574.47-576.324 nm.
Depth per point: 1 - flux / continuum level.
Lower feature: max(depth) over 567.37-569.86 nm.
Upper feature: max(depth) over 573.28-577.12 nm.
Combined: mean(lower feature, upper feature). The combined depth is 0.029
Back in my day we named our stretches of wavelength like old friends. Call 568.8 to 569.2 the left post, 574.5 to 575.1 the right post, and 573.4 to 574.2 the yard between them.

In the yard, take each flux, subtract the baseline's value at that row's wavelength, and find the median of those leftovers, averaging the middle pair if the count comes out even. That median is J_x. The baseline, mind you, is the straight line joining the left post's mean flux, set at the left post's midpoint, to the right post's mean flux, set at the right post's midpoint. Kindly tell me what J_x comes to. 0.32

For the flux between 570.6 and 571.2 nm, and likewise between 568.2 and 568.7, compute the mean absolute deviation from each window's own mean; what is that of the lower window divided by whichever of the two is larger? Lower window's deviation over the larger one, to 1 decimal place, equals 1.0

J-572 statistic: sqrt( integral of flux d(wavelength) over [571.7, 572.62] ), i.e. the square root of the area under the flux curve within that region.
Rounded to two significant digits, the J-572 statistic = 3.3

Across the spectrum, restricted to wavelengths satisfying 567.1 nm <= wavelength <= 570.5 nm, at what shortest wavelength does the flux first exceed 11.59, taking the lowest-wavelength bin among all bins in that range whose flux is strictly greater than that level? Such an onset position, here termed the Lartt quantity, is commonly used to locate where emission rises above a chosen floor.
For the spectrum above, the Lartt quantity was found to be 567.175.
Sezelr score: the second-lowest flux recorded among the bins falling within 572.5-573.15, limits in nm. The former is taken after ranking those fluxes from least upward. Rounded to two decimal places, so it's 12.26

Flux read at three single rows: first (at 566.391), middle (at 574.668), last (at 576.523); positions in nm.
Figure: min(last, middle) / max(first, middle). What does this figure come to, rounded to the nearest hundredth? 0.98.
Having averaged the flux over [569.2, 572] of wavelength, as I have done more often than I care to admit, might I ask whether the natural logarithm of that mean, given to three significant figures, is 2.43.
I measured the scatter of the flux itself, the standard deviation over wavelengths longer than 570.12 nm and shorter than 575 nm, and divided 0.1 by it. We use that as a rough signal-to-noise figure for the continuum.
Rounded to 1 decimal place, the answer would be 0.2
